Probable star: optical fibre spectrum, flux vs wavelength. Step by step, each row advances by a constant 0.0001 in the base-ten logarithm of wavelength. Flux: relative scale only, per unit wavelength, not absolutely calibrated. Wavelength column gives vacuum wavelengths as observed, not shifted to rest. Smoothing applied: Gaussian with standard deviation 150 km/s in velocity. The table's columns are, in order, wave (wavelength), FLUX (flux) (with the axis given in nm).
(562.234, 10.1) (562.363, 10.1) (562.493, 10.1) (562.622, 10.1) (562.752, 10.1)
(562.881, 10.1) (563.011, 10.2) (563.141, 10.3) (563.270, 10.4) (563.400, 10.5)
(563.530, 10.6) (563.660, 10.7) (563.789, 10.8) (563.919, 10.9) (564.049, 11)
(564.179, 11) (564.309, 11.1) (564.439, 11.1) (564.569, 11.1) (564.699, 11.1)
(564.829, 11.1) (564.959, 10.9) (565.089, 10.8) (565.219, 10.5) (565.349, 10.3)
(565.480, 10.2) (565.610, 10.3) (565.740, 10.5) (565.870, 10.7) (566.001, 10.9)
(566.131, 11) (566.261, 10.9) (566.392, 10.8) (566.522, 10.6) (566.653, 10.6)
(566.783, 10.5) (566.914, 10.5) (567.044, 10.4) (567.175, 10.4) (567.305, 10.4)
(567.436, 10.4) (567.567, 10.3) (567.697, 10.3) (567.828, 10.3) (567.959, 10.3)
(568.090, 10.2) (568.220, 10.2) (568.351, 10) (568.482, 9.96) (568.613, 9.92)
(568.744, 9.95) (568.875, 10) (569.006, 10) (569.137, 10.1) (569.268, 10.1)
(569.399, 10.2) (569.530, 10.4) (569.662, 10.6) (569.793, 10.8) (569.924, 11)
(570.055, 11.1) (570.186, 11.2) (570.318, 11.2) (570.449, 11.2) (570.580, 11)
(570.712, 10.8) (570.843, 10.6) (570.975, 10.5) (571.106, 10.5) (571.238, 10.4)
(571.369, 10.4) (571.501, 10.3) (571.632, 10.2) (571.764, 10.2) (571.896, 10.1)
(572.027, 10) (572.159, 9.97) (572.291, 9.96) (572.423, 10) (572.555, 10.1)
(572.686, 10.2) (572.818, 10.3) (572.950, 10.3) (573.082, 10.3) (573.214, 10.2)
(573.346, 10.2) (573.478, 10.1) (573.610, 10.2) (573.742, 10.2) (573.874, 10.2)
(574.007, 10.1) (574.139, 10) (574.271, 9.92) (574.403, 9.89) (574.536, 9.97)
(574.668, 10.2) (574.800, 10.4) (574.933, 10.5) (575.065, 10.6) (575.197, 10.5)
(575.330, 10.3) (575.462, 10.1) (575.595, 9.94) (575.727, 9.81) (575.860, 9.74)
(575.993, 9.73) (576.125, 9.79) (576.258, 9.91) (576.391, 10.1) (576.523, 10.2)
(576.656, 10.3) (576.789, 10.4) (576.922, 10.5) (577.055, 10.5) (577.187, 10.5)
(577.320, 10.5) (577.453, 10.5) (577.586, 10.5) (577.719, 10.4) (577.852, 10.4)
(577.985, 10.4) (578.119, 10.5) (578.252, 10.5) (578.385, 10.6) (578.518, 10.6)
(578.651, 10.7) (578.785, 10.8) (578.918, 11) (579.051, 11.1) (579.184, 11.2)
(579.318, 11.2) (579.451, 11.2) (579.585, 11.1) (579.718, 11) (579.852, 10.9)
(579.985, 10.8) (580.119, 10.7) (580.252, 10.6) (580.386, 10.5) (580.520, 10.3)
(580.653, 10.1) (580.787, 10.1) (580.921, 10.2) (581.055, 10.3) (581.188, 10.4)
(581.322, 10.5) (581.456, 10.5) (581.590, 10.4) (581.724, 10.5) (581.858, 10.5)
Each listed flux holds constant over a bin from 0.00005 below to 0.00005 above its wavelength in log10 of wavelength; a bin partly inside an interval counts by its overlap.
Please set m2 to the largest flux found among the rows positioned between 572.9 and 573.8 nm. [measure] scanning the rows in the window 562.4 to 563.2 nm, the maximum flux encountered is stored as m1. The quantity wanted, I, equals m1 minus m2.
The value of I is 0.00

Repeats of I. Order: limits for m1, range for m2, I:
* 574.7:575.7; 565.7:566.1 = -0.30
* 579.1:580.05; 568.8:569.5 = 1.00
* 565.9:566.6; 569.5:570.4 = -0.20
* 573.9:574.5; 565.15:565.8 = -0.40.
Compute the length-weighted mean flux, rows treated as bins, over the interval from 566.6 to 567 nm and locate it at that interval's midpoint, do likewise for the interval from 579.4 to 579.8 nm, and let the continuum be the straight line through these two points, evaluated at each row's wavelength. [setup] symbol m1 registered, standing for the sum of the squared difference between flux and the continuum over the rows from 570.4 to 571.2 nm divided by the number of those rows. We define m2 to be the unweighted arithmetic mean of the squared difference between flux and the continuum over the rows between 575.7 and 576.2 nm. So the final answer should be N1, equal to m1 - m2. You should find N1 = -1.3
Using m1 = 0.1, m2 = 1.3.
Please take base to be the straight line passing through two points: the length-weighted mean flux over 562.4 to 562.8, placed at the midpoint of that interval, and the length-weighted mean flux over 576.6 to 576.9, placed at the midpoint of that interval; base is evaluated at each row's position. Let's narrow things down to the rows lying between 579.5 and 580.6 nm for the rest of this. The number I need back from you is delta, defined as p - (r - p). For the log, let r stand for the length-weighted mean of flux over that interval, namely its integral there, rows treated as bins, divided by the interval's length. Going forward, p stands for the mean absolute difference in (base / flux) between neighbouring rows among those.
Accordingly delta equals -10.7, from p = 0.0107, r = 10.7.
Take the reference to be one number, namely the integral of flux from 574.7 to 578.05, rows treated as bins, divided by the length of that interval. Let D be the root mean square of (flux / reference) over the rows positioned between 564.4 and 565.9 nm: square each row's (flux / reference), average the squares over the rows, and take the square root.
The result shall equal 1.04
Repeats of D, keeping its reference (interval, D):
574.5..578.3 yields 1.00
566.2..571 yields 1.02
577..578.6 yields 1.02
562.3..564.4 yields 1.02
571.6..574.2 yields 0.99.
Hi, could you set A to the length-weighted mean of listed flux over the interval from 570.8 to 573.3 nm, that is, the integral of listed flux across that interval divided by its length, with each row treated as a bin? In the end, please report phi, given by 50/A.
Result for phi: 4.89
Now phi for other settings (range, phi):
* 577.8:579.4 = 4.65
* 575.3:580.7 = 4.77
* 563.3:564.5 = 4.61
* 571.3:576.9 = 4.93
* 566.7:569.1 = 4.89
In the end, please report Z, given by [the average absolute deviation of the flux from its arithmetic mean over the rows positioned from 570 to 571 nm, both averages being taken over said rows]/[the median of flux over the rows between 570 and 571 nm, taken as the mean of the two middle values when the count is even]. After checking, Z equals 0.021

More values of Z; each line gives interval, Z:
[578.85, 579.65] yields 0.006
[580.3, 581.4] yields 0.012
